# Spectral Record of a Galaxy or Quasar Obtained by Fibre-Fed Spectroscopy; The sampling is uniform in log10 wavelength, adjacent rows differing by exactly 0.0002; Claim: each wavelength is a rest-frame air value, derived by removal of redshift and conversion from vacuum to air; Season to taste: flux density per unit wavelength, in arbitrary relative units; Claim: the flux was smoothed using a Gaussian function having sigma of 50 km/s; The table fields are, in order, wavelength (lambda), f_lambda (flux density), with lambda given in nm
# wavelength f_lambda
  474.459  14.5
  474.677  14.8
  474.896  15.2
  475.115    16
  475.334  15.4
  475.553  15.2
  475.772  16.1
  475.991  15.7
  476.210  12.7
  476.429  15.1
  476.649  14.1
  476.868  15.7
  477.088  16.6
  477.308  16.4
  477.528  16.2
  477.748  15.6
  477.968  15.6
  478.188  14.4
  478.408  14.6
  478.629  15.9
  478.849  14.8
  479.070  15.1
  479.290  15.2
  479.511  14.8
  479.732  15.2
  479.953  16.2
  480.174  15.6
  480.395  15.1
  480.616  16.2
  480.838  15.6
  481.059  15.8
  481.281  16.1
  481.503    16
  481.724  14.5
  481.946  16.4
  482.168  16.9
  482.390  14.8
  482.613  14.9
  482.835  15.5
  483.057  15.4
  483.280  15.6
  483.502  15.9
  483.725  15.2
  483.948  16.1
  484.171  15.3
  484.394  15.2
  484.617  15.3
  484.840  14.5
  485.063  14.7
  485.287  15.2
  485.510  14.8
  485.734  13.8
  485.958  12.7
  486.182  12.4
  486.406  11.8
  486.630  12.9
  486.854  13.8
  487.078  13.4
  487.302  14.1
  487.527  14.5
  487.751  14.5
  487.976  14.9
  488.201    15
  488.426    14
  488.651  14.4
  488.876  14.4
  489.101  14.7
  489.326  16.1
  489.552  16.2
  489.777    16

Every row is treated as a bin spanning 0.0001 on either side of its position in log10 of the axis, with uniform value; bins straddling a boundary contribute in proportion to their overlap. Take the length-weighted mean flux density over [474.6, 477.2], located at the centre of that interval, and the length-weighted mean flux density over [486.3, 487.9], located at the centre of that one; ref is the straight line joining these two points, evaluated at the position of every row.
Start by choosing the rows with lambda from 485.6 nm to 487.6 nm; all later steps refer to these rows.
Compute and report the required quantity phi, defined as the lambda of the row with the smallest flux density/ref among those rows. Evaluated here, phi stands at 486.406 nm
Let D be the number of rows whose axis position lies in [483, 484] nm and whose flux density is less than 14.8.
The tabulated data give 0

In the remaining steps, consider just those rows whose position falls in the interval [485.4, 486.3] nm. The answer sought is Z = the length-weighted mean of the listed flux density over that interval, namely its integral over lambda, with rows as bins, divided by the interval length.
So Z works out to 13.4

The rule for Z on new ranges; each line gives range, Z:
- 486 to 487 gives 12.7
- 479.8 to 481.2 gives 15.7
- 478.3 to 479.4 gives 15.1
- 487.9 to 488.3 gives 14.9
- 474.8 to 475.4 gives 15.5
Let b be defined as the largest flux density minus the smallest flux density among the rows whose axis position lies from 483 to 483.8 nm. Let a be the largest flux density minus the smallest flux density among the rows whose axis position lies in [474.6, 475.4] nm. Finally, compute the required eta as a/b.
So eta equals 1.71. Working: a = 1.2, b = 0.70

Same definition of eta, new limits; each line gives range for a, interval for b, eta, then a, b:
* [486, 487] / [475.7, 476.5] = 0.59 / 2.0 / 3.40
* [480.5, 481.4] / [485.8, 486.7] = 0.55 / 0.6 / 1.10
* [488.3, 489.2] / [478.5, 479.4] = 0.64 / 0.7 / 1.10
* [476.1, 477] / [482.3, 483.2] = 4.29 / 3.0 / 0.70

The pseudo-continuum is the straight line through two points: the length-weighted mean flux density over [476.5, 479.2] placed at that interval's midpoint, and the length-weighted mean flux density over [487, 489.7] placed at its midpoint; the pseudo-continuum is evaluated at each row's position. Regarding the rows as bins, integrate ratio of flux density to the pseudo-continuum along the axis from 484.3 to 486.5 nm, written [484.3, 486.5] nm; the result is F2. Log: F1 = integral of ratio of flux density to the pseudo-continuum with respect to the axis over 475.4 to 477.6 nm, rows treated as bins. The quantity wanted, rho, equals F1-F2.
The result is 0.11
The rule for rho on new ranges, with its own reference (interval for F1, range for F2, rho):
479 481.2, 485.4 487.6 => 0.25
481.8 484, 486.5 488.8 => 0.08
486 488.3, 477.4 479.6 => -0.05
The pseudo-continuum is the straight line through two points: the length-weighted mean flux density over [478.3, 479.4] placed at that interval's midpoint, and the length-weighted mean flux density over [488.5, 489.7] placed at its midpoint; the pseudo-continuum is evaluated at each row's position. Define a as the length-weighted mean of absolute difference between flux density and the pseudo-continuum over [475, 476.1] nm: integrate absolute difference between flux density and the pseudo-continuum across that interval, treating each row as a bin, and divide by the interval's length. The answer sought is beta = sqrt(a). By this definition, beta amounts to 0.75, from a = 0.57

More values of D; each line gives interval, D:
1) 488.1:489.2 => 4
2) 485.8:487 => 5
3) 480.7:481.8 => 1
